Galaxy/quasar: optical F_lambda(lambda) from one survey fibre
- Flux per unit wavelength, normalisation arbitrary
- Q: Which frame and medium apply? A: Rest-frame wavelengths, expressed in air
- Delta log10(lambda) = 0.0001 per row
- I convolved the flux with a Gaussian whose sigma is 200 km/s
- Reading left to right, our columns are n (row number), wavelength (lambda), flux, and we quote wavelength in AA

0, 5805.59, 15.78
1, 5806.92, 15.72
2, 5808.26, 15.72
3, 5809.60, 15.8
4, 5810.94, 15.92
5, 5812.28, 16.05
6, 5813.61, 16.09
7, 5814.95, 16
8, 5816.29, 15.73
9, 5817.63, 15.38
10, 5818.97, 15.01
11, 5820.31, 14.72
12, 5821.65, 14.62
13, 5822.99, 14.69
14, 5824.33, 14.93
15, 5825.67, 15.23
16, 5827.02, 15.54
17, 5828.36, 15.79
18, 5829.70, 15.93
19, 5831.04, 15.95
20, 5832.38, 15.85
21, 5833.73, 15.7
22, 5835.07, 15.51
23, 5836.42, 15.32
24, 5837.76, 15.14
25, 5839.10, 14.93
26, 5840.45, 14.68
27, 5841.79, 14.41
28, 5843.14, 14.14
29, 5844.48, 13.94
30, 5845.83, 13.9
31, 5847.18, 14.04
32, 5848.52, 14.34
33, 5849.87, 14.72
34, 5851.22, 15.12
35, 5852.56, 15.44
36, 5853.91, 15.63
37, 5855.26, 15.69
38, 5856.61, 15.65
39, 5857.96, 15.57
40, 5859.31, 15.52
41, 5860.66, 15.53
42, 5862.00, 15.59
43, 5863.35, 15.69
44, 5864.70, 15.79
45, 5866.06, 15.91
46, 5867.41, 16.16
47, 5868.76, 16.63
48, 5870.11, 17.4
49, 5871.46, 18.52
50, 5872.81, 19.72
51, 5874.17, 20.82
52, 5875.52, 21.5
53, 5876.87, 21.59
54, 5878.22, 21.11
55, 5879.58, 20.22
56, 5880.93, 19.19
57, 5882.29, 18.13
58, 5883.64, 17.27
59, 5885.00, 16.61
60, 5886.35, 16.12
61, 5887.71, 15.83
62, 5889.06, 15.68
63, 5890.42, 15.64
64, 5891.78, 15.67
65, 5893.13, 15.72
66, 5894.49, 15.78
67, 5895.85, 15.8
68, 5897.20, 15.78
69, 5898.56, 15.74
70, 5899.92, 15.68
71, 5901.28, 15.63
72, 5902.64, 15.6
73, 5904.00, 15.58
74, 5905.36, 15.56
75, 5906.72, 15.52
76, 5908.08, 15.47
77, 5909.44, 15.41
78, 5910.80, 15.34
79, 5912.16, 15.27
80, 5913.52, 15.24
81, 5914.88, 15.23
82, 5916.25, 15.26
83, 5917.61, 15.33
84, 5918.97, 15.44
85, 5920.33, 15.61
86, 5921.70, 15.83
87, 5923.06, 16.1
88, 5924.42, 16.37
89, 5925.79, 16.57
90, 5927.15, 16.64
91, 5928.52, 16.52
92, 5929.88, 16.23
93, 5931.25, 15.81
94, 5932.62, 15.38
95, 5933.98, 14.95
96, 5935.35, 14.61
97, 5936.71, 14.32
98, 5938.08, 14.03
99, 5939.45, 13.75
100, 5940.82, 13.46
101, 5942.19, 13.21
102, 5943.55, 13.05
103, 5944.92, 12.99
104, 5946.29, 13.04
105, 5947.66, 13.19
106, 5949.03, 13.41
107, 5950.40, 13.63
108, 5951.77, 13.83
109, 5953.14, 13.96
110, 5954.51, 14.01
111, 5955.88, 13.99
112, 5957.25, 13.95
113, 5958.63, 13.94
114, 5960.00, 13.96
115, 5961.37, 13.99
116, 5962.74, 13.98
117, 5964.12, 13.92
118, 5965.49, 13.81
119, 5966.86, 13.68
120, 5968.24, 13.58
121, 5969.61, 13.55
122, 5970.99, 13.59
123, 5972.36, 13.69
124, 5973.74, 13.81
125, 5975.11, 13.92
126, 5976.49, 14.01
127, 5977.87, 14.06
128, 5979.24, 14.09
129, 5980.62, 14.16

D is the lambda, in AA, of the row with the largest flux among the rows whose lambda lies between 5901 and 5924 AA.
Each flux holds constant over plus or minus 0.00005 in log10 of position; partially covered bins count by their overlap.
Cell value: 5923.06 AA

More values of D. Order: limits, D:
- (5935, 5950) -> 5935.35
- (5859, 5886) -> 5876.87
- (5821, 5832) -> 5831.04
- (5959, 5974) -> 5961.37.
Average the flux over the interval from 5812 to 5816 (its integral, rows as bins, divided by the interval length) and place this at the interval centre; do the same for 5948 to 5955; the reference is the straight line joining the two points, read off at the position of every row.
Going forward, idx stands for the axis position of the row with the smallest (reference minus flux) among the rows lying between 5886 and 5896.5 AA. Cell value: 5886.35 AA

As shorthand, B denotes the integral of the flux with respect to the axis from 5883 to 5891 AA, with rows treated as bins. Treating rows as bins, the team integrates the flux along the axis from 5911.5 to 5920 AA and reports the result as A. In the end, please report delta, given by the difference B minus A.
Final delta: -1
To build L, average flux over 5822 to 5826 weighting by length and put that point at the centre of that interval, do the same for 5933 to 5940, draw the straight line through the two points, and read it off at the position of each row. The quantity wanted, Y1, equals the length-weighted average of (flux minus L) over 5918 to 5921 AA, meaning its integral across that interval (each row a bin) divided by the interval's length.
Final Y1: 1.0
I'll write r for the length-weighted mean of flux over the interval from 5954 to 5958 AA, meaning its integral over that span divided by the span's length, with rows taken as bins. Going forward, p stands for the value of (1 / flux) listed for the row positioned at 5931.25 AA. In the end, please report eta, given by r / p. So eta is 221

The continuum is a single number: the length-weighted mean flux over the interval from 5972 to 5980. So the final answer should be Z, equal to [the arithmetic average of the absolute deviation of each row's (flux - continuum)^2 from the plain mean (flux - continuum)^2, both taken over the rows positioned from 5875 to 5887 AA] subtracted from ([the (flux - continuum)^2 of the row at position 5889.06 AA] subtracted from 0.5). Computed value -21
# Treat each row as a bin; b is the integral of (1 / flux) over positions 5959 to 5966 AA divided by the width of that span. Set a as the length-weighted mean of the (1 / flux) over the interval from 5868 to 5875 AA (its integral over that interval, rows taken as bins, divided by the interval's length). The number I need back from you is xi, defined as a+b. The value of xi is 0.126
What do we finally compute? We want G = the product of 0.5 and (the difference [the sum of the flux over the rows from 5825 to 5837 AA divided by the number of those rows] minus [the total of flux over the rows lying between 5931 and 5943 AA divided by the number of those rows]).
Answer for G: 0.6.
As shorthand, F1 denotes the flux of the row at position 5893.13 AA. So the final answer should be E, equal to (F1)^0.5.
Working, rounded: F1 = 15.72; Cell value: 3.96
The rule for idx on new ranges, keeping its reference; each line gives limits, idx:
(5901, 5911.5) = 5901.28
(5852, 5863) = 5862.00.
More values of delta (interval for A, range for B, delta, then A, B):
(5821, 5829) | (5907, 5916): 17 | 121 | 138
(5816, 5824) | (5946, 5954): -12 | 120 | 108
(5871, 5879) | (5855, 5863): -40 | 165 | 125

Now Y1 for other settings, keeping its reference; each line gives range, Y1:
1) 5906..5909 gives 1.0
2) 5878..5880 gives 5.9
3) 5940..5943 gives -1.0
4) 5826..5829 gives 0.7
